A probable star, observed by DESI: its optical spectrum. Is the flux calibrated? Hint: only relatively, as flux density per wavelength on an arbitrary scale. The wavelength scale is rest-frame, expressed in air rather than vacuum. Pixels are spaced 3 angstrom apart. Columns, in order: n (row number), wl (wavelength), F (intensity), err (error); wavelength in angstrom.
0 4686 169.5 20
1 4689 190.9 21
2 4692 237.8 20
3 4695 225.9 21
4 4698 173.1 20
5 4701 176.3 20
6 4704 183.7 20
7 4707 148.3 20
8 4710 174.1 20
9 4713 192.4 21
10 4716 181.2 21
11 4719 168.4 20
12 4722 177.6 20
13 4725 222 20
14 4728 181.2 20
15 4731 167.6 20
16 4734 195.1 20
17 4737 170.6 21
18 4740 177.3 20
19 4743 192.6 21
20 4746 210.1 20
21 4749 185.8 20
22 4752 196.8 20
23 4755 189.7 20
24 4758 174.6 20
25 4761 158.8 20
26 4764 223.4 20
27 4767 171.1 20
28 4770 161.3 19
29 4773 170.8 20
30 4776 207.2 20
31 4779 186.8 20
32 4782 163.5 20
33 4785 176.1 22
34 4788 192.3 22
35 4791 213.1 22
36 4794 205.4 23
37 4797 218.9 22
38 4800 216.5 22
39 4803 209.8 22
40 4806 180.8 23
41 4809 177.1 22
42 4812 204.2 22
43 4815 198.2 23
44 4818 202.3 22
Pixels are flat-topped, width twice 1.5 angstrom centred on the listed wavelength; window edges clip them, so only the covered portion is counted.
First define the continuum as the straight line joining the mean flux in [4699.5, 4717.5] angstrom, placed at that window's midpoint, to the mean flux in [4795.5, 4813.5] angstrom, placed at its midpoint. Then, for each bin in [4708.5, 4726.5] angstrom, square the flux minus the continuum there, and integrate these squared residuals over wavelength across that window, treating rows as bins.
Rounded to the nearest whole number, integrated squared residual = 6283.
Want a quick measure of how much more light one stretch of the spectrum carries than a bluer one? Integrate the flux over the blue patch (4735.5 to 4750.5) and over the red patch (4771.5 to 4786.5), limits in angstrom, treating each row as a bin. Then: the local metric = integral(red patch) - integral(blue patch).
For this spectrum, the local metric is -96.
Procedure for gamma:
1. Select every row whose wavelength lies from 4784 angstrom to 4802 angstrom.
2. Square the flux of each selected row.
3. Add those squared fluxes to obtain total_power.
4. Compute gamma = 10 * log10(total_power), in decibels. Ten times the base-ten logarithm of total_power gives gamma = 54.0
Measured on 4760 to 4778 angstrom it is 53.1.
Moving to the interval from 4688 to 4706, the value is 53.8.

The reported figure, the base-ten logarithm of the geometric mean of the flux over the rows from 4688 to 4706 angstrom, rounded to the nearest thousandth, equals 2.293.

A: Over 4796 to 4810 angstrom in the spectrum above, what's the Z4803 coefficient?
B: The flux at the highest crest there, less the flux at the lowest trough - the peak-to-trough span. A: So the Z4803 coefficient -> 42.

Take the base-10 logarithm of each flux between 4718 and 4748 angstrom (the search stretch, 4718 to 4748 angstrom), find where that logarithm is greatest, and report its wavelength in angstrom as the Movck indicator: 4725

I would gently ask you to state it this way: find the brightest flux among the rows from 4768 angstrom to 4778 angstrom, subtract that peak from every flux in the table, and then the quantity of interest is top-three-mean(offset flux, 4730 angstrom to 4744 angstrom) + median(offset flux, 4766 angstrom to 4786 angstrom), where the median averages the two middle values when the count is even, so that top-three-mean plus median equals -55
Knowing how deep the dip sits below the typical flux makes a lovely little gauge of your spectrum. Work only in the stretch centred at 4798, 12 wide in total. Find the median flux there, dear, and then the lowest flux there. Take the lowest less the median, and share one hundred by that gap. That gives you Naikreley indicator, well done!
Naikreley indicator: -13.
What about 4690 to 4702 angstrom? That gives -4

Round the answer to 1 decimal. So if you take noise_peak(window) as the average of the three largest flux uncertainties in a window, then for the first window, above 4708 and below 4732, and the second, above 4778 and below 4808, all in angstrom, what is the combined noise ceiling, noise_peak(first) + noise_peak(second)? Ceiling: 43.3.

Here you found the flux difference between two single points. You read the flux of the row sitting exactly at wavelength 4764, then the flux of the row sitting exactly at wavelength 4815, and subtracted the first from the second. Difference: -25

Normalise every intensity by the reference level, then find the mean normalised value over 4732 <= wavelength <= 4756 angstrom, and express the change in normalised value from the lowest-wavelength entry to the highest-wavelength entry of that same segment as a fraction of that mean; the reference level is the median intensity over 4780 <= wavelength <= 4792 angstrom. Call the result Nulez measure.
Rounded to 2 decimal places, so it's -0.03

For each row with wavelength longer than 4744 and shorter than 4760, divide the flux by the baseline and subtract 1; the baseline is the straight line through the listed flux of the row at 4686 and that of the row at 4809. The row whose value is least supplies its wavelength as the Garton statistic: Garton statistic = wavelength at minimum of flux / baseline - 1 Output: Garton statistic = 4758 angstrom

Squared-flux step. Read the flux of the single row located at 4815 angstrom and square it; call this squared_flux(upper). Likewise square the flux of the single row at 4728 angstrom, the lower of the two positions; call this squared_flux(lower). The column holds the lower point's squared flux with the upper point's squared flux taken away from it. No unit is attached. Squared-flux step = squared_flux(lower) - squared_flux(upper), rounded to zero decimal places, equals -6450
